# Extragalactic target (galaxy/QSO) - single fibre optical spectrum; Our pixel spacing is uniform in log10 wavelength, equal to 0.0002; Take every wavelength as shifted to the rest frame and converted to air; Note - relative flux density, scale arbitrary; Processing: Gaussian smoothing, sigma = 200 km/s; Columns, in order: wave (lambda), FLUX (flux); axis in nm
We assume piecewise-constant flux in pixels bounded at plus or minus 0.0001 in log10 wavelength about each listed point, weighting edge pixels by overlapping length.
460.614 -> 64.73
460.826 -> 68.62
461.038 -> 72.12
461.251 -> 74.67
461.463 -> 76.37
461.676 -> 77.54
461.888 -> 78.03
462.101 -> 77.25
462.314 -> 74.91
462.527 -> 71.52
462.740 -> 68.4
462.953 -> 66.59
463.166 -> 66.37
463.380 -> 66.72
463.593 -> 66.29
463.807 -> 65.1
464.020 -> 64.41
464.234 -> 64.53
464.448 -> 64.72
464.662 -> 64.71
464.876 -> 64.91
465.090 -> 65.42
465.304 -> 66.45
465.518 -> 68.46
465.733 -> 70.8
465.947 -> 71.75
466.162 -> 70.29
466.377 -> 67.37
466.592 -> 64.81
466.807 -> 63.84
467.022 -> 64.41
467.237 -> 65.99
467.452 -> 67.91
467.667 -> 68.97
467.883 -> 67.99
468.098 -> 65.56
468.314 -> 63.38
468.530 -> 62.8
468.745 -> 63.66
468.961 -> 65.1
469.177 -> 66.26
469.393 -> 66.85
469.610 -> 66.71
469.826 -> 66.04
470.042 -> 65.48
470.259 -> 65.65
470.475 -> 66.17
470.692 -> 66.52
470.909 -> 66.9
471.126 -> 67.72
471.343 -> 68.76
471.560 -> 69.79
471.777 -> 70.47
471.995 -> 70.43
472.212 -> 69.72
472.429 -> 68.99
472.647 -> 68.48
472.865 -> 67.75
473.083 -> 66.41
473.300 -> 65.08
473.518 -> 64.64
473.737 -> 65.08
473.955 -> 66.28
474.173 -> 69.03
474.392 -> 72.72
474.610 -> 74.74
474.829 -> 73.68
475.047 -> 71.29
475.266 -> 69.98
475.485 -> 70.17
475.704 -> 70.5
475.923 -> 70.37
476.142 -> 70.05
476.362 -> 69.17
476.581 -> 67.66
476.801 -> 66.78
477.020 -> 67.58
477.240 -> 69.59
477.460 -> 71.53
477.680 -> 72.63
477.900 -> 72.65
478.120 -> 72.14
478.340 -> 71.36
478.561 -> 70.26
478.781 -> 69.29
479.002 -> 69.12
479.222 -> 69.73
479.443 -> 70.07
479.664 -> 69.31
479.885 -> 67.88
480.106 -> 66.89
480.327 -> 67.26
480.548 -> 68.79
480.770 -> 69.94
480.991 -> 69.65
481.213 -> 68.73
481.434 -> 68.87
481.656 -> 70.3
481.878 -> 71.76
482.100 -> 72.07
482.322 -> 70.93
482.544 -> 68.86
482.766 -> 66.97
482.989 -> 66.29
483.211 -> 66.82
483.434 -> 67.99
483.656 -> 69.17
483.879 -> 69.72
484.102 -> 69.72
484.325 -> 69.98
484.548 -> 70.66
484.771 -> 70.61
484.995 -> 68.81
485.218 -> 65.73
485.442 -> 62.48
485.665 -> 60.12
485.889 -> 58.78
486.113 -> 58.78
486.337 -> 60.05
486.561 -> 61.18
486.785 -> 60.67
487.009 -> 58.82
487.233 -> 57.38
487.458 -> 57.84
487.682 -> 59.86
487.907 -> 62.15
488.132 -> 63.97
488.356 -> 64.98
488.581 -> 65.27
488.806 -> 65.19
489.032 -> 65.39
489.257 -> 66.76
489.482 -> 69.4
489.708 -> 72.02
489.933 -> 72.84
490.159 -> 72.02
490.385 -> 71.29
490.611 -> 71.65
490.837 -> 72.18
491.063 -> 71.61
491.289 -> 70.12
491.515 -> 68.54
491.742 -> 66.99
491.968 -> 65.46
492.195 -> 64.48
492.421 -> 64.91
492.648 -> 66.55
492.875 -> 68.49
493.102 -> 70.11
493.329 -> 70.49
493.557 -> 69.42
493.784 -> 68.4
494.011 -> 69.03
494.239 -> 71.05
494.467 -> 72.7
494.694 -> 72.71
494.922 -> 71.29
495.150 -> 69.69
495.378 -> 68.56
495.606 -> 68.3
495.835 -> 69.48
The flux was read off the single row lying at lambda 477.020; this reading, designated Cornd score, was 67.58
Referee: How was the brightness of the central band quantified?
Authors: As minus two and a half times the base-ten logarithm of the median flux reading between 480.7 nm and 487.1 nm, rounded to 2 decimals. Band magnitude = -4.59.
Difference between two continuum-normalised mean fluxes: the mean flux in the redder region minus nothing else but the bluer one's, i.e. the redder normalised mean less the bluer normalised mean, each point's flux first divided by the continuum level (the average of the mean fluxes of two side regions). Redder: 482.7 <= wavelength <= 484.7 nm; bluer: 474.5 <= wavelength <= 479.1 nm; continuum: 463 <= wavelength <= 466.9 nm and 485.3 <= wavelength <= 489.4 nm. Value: -0.03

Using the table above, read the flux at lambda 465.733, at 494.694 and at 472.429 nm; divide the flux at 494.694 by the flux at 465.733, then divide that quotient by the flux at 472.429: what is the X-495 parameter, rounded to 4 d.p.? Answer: 0.0149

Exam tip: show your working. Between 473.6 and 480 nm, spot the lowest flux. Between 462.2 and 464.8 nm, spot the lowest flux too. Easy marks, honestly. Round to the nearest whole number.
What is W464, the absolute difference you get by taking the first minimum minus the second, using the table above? 1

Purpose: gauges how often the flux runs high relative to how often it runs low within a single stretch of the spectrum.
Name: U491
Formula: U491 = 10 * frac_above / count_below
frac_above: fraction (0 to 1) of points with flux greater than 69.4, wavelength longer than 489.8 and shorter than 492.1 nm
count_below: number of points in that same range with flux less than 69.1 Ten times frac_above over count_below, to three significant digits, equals 2.33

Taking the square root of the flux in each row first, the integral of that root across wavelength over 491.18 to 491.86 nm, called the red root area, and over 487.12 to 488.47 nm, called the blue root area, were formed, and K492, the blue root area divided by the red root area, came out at 1.87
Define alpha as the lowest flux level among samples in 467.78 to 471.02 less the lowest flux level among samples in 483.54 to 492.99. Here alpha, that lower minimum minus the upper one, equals 5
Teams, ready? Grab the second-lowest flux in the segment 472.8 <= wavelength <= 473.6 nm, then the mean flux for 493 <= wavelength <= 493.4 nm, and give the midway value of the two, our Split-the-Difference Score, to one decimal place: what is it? 67.7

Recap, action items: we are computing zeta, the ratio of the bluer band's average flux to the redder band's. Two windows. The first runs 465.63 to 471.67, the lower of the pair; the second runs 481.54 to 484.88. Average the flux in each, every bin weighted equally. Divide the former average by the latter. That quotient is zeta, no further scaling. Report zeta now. 0.96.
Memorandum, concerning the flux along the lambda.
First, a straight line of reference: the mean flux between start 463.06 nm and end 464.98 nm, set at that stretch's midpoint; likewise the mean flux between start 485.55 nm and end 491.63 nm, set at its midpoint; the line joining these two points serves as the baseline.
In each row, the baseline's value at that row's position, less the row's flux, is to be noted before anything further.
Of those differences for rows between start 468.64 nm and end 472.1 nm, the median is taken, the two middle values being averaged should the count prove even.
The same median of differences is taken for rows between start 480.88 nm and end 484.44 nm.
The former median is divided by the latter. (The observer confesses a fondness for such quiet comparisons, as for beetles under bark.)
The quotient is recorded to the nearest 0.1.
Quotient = 0.3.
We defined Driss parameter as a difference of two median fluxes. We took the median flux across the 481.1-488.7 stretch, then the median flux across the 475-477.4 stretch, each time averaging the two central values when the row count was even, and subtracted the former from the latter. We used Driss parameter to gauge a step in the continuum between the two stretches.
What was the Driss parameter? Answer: 3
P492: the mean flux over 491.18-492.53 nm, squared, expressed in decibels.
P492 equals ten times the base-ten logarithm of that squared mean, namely 36.5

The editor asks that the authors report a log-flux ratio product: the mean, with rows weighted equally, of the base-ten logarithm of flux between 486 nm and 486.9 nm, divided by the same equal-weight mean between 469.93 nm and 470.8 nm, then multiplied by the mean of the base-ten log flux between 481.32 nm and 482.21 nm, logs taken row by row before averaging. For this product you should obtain 1.81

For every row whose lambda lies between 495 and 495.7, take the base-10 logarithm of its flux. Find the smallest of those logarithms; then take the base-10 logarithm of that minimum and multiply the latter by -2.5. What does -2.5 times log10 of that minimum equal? -0.659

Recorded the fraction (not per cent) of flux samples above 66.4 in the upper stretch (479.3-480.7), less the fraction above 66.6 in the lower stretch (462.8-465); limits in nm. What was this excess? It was 0.90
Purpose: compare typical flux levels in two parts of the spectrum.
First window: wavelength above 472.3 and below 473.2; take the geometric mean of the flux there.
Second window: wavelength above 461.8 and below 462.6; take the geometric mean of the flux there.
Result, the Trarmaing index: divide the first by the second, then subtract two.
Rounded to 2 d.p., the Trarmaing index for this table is -1.10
